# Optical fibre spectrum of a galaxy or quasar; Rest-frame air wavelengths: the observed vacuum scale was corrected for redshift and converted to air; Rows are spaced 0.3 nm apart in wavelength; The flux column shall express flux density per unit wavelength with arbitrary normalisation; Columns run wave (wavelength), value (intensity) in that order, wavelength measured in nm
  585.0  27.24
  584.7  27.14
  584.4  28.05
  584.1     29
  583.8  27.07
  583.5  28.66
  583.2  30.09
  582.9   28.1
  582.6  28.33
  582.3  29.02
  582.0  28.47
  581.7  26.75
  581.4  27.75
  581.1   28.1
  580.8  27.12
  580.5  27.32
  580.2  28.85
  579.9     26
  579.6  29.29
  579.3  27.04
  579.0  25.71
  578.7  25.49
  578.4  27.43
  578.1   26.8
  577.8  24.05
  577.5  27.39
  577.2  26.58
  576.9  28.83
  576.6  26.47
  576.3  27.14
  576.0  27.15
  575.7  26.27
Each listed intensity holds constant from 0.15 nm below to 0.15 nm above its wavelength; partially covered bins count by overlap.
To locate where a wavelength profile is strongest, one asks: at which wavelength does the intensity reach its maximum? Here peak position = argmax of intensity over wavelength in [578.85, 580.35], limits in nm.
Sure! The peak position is 579.6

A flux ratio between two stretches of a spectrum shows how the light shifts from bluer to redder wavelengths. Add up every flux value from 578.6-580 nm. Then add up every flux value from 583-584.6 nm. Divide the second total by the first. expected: 1.07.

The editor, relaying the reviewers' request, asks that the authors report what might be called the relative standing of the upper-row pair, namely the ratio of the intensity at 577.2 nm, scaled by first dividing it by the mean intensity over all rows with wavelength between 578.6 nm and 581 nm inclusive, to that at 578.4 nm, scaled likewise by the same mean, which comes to 0.97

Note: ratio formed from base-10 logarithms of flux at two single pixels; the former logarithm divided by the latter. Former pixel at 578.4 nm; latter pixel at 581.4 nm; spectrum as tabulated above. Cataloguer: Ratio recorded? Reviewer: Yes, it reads 1.00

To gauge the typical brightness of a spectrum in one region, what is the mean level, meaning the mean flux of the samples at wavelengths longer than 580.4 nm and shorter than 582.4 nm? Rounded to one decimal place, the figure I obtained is 27.8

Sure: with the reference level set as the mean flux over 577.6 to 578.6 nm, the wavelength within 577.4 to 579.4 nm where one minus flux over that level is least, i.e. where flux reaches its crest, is 578.4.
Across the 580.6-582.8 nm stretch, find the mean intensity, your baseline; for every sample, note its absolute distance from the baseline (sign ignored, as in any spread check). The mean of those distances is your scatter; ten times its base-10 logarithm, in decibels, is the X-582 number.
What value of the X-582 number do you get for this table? -2.1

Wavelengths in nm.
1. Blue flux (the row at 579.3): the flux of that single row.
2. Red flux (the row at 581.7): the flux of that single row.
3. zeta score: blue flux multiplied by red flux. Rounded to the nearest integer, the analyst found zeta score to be 723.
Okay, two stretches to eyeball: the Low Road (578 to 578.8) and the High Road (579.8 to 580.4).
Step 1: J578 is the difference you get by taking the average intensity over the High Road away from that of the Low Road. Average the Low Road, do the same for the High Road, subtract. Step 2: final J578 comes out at -0.9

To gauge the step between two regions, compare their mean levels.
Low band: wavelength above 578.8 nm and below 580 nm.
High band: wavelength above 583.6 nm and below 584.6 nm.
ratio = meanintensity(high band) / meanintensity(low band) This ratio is 1.04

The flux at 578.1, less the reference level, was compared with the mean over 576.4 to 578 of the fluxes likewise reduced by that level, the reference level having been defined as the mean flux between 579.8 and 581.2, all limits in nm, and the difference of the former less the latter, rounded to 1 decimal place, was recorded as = 0.1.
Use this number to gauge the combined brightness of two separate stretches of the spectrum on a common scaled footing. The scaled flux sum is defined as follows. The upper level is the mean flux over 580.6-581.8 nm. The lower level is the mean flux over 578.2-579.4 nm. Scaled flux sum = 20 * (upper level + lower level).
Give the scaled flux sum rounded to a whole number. 1077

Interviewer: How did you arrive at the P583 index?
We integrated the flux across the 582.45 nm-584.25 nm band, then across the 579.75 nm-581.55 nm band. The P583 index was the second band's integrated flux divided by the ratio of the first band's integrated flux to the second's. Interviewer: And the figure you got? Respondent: 47.8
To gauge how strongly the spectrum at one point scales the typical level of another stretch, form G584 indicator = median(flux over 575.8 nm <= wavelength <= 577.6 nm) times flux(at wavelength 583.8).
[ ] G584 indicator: 735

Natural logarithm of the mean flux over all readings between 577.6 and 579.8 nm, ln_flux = 3.28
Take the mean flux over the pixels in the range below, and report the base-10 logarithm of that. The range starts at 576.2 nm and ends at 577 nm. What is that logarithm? 1.44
